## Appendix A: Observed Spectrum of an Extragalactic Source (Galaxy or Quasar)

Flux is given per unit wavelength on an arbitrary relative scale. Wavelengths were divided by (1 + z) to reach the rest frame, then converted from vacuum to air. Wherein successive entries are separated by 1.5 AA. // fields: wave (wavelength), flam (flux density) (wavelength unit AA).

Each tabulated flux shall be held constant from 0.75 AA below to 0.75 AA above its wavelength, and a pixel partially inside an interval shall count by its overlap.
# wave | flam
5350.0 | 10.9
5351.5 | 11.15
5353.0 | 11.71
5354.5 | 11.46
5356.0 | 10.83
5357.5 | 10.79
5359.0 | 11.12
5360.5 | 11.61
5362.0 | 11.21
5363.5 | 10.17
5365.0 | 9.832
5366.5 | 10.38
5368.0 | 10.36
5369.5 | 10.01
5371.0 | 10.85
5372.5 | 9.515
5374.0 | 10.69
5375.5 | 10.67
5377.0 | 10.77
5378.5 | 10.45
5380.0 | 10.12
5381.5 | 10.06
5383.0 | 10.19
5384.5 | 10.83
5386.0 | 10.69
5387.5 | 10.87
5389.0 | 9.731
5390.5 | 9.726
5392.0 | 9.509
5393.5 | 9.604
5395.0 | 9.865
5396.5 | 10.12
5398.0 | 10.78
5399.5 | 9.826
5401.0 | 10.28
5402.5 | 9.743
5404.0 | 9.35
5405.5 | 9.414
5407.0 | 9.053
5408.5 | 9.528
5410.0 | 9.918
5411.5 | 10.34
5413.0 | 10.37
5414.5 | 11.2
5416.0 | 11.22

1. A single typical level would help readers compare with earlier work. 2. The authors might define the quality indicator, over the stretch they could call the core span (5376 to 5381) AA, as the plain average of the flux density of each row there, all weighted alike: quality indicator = 10.4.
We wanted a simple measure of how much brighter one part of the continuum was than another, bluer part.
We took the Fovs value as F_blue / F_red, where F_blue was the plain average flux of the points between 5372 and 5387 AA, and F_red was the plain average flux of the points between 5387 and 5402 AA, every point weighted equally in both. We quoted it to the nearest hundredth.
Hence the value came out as 1.04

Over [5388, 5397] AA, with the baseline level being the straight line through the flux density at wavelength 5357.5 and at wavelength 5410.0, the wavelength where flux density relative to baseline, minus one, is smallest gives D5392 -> 5392.0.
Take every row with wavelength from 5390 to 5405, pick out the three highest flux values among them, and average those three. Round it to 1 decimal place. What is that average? 10.4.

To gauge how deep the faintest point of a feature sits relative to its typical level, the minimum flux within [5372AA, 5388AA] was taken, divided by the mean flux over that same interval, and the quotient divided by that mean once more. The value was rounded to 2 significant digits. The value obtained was 0.087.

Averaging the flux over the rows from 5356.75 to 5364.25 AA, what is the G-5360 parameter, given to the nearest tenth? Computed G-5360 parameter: 11.0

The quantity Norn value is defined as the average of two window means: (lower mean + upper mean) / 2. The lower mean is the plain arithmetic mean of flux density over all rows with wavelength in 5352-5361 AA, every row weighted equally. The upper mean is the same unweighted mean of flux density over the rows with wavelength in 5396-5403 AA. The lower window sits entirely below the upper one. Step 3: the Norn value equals 10.70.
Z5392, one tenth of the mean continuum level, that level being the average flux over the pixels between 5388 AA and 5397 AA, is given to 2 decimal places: 0.98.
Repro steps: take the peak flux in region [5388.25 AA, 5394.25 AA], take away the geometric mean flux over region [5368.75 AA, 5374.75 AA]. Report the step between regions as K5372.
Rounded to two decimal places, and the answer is -0.52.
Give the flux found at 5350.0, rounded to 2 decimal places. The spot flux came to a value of 10.90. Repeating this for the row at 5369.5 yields 10.01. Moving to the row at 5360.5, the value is 11.61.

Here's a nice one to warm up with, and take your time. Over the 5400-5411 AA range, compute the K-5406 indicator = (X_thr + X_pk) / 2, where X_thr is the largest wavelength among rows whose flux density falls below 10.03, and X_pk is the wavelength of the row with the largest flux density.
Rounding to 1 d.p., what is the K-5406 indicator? 5405.5 AA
